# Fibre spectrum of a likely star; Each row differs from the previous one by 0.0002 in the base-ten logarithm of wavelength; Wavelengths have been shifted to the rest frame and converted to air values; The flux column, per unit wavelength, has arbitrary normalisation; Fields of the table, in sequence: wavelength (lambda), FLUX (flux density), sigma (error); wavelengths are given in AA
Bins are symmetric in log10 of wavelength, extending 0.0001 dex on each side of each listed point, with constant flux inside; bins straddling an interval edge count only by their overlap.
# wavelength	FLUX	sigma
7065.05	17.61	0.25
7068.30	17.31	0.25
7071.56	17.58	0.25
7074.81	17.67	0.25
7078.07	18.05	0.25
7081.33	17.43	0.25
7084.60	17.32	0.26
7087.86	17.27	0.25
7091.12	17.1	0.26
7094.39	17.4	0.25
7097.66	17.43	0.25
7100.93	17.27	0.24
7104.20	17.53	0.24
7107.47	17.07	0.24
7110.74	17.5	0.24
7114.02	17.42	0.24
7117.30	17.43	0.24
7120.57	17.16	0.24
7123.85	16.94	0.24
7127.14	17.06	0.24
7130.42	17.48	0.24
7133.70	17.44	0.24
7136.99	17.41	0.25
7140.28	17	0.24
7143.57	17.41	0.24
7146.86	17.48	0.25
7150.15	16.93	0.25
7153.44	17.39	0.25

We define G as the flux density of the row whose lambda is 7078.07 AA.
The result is 18.05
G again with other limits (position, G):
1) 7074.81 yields 17.67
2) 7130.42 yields 17.48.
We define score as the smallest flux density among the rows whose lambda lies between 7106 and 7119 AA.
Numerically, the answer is 17.07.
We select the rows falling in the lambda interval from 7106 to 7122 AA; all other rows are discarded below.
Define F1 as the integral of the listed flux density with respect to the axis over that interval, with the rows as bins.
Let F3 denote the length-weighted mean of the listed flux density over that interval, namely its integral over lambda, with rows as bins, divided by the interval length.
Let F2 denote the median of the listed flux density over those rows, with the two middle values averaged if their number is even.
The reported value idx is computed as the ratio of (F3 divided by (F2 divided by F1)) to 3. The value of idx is 92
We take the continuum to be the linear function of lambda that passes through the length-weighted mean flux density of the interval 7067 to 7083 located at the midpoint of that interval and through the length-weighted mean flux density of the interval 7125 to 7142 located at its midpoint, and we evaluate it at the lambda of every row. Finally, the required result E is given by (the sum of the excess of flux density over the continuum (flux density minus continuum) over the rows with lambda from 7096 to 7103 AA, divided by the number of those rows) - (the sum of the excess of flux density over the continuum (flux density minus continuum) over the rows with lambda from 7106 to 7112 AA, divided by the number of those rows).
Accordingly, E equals 0.01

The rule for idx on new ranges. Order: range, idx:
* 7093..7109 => 92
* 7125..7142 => 97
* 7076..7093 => 99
